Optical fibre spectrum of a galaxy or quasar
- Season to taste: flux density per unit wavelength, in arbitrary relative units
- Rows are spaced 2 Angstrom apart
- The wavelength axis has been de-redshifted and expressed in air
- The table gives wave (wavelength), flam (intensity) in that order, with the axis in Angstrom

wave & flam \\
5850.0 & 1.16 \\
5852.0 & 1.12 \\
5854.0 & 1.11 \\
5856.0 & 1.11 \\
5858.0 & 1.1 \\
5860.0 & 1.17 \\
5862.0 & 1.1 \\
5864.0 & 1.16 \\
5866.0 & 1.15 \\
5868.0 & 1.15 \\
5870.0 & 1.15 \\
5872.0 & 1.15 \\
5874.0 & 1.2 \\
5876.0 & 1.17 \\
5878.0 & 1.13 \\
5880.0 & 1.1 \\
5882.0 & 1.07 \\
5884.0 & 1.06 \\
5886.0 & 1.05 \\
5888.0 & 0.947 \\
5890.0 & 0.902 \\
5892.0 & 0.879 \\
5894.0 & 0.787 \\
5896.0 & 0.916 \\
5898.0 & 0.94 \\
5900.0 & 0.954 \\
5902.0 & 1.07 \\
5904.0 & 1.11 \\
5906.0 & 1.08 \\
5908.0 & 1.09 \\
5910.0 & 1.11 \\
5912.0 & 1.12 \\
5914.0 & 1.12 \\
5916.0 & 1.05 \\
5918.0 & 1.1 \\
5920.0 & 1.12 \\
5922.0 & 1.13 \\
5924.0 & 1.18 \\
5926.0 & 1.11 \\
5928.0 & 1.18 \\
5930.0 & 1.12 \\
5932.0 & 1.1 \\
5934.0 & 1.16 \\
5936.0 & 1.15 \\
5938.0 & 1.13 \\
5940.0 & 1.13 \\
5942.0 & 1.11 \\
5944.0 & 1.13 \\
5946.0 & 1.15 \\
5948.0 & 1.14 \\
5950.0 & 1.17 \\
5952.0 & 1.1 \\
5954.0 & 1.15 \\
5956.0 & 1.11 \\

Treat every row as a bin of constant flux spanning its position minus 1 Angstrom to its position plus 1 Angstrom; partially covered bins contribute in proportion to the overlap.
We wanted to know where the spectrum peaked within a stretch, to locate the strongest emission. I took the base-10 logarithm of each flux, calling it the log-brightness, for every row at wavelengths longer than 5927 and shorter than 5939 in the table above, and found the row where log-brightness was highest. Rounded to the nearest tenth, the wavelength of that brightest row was 5928.0 Angstrom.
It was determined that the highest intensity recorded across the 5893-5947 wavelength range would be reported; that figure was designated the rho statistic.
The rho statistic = 1.18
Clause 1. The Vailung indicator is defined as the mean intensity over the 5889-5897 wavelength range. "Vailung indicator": 0.87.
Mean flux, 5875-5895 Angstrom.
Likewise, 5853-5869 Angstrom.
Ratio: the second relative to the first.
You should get 1.12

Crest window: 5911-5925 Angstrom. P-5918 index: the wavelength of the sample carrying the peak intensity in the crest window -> 5924.0 Angstrom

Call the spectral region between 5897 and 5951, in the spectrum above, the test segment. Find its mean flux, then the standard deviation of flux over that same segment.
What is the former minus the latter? 1.05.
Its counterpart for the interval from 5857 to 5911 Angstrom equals 0.96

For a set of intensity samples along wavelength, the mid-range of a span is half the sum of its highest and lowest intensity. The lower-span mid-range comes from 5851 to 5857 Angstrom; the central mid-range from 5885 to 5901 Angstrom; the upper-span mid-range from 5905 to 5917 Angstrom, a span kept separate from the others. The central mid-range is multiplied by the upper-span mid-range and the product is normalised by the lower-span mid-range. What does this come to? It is 0.89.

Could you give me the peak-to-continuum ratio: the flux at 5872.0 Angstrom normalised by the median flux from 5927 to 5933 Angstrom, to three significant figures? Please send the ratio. 1.03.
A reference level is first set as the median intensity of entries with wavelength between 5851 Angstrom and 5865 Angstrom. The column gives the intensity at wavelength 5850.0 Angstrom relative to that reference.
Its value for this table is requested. 0.050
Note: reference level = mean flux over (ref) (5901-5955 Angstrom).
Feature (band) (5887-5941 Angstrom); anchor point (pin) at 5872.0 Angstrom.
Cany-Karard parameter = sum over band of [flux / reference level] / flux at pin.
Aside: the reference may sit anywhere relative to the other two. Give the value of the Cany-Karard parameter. 22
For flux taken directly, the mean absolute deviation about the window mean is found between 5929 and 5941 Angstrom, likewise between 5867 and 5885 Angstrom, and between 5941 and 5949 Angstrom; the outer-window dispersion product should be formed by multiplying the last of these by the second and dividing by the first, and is 0.029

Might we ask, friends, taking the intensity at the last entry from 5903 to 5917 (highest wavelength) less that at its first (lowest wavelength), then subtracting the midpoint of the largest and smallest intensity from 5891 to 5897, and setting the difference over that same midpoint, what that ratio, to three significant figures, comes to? -1.07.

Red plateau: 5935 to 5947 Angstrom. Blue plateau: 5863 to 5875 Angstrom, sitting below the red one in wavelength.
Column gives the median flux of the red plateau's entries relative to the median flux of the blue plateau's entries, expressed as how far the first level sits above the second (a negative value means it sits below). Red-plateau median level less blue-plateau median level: -0.020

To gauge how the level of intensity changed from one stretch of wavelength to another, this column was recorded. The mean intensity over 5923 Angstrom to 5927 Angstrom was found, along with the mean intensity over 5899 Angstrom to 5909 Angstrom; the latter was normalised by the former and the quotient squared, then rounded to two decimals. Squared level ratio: 0.86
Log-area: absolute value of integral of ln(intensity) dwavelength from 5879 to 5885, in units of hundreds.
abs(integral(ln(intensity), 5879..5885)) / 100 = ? 0.0044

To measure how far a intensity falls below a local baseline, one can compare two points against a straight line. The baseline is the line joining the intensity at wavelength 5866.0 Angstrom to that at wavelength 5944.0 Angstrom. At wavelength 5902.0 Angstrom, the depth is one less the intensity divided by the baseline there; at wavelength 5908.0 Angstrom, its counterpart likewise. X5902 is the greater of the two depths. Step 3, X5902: 0.062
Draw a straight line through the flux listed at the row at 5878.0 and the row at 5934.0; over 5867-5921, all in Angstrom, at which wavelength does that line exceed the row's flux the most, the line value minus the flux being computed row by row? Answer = 5894.0 Angstrom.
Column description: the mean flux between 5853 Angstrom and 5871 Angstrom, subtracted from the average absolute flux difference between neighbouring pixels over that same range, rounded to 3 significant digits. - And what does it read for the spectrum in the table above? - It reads -1.11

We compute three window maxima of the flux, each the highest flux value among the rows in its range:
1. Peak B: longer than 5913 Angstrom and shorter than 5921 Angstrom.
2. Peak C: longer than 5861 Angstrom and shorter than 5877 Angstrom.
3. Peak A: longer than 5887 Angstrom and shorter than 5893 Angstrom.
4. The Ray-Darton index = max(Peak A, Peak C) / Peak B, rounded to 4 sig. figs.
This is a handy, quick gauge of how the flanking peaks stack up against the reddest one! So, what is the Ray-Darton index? 1.071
